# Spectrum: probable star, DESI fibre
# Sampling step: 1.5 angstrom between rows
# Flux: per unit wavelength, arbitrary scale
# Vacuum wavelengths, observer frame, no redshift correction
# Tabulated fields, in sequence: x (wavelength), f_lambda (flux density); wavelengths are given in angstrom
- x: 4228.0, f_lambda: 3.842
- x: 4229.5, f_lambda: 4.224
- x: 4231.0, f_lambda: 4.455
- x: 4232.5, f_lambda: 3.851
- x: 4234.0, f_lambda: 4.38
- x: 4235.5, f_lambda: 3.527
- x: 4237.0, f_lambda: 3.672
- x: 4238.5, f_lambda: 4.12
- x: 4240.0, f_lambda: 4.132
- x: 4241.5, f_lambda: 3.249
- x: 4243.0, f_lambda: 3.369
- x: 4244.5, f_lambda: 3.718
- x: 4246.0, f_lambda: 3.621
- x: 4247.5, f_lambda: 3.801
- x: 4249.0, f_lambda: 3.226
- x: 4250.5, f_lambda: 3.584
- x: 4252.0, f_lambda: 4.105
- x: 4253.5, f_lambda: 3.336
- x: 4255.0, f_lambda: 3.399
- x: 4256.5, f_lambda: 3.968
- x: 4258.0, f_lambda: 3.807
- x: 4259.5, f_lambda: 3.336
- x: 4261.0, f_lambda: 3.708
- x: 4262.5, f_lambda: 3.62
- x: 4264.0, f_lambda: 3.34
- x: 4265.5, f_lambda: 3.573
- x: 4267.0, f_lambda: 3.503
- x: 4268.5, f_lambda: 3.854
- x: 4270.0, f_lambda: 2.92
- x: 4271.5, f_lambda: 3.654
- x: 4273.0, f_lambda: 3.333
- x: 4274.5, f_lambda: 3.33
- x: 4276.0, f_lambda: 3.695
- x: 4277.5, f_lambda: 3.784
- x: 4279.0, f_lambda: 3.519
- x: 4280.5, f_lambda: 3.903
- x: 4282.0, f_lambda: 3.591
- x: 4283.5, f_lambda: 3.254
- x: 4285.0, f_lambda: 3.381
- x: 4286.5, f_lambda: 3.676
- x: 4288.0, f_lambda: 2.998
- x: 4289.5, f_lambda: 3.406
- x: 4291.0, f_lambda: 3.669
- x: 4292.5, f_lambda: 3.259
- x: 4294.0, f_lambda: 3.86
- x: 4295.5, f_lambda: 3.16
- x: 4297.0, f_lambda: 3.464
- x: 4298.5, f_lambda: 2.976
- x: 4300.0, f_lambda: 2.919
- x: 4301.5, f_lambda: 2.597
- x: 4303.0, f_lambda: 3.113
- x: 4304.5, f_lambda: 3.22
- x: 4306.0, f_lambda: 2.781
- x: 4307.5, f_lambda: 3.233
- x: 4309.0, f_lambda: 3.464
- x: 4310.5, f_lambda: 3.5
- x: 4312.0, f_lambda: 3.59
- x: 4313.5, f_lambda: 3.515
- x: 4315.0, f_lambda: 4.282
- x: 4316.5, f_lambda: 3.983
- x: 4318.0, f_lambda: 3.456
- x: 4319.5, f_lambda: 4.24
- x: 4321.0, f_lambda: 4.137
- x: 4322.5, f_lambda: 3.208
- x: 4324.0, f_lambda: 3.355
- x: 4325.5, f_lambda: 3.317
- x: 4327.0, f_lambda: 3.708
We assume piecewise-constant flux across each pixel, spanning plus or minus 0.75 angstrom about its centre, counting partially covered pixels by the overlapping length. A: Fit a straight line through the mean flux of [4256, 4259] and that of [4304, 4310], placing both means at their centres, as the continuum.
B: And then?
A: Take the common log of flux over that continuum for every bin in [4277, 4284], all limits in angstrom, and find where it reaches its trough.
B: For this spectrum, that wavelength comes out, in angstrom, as 4283.5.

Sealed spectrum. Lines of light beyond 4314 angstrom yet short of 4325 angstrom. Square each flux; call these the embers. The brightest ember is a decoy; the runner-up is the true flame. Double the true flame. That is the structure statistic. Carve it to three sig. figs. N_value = 36.0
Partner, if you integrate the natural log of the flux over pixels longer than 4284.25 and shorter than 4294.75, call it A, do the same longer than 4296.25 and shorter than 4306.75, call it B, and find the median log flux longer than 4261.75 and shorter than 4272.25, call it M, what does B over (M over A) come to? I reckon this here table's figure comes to 118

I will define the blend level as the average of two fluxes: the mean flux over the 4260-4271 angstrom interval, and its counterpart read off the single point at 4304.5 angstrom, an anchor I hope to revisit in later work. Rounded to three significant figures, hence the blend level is 3.36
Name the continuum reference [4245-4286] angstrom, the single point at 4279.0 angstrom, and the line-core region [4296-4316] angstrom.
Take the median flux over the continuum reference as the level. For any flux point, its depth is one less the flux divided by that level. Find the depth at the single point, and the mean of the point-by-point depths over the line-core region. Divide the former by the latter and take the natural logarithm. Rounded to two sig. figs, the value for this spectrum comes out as -1.5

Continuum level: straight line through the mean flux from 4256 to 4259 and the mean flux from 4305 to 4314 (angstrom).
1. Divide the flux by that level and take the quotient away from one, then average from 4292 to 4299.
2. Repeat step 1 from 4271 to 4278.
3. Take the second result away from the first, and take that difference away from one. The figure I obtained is 1.00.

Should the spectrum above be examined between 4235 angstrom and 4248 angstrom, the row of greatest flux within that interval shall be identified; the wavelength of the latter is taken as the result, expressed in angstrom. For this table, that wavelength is 4240.0 angstrom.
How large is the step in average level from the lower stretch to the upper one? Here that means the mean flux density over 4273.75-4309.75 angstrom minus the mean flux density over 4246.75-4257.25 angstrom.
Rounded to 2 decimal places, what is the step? -0.29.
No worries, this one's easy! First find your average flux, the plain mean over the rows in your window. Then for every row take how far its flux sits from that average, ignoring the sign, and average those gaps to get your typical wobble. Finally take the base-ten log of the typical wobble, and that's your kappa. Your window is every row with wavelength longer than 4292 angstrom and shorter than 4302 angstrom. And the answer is -0.521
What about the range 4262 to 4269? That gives -0.896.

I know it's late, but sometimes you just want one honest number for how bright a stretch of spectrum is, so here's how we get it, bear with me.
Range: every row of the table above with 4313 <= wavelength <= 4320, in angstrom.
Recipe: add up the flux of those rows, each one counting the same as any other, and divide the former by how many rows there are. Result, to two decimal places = 3.90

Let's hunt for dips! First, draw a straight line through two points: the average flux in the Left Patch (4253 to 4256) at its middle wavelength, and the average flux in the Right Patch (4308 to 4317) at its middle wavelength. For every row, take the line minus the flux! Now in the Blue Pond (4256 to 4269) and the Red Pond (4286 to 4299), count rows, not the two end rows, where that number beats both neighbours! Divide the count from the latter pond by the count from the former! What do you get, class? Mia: 1.0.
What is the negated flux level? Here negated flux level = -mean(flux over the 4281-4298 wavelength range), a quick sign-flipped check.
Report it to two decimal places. -3.43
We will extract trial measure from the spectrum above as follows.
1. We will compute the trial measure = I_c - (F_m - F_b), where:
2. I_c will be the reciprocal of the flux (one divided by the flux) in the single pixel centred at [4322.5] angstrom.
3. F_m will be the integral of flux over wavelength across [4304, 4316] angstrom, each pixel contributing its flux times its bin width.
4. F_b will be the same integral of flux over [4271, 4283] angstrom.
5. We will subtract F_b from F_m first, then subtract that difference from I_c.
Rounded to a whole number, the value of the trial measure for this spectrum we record 2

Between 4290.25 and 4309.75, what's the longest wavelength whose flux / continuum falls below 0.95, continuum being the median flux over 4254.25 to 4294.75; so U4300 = 4307.5 angstrom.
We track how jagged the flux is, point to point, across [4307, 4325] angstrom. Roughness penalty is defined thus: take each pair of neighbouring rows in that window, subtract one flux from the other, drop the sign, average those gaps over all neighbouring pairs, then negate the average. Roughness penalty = -0.36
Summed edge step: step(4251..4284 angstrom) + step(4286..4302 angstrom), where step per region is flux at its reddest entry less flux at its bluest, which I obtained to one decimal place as -1.9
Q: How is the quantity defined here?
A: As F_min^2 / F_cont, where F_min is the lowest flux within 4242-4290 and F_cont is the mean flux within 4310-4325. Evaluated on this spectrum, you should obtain 2.29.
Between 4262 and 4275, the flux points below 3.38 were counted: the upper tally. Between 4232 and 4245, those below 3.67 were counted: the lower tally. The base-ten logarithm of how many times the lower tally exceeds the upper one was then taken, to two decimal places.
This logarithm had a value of -0.12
